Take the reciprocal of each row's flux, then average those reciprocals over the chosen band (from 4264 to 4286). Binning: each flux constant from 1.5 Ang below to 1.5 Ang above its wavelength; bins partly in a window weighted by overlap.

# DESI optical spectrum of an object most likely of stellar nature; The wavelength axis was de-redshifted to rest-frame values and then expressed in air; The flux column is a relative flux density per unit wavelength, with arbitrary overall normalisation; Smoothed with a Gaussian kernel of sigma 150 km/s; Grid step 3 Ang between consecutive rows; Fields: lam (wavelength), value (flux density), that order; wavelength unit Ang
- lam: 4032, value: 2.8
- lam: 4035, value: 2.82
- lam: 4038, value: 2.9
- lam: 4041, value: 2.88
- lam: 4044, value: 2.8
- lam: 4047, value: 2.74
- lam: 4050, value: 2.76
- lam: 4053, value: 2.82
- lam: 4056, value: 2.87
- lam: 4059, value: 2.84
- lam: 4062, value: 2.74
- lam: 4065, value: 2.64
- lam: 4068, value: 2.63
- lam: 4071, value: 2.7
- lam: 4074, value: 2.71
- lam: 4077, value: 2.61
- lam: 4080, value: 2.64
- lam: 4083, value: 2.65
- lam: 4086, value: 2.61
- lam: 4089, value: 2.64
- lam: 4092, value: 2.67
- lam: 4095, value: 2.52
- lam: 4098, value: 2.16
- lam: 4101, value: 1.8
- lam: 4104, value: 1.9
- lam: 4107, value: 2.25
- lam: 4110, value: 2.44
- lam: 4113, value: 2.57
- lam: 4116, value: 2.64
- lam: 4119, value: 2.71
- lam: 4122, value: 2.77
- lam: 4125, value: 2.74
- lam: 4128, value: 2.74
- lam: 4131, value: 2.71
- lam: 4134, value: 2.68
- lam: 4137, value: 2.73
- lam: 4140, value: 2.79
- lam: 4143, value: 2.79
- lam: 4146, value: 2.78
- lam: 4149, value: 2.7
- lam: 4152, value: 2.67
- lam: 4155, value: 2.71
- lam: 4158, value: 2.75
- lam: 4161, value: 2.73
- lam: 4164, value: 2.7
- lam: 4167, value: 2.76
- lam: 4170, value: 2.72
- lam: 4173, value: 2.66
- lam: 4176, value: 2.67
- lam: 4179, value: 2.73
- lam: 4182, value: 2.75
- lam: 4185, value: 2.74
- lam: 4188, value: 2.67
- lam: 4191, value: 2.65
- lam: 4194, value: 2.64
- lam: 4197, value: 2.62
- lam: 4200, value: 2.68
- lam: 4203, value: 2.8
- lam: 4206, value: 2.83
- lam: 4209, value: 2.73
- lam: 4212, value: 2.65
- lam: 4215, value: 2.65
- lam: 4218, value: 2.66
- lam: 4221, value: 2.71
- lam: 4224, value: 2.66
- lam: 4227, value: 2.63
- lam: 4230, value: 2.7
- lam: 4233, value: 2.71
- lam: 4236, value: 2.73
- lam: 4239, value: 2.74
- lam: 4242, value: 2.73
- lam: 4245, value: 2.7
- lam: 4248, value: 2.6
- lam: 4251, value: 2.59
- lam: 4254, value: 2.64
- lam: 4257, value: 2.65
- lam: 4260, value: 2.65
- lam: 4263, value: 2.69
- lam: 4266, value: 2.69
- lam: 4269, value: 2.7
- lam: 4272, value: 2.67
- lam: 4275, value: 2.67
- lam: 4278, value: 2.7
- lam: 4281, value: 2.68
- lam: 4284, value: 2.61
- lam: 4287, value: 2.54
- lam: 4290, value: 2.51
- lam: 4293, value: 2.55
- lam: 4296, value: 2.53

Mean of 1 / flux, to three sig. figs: 0.374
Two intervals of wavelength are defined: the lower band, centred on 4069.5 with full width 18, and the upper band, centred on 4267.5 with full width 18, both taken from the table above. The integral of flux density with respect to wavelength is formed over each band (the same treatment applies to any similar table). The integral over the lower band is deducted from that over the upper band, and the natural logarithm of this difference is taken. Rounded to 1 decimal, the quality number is -2.1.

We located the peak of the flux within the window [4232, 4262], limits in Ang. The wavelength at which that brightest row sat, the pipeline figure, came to 4239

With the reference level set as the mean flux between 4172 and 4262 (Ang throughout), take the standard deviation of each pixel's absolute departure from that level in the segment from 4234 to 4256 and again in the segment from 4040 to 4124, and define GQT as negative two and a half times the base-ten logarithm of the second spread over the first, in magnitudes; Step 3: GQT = -2.3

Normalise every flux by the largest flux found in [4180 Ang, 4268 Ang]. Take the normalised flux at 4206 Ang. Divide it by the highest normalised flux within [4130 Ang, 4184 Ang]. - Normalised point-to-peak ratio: 1.01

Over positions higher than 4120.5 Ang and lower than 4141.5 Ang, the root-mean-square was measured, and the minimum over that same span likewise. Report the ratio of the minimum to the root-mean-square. 0.979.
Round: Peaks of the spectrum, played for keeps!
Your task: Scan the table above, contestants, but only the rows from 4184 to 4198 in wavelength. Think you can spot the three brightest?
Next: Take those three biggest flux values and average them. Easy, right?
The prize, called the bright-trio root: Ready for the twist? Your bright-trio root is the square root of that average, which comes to 1.64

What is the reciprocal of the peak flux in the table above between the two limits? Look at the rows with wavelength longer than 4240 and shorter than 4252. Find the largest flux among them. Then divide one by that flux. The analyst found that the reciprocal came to 0.366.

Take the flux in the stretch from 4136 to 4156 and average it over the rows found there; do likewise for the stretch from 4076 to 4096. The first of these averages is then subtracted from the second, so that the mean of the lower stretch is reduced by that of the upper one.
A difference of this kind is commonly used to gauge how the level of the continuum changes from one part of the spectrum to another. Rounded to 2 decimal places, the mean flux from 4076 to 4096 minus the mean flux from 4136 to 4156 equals -0.12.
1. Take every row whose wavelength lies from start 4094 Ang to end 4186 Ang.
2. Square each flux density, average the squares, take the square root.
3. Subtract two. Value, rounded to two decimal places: 0.62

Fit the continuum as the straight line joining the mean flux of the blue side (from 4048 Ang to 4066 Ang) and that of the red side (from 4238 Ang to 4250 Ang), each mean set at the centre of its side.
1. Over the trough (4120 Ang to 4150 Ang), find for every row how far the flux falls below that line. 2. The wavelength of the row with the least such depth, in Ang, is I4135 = 4143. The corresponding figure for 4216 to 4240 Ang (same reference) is 4239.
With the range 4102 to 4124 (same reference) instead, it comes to 4122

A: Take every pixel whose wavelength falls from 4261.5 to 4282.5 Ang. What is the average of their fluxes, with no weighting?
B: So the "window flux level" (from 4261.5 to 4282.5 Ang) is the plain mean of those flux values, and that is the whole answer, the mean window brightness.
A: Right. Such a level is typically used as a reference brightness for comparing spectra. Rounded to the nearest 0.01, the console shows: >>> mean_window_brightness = 2.69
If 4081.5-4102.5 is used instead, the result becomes 2.44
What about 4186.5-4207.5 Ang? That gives 2.70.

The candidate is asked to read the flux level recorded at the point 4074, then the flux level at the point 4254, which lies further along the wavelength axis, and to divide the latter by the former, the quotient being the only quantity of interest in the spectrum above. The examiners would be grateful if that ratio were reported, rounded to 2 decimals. 0.97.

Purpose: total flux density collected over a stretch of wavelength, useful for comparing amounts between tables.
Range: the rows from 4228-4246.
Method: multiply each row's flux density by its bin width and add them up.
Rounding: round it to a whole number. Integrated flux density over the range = 49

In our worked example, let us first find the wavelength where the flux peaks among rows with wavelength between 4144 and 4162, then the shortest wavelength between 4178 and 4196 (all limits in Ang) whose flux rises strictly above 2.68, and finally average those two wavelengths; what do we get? 4162.5 Ang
